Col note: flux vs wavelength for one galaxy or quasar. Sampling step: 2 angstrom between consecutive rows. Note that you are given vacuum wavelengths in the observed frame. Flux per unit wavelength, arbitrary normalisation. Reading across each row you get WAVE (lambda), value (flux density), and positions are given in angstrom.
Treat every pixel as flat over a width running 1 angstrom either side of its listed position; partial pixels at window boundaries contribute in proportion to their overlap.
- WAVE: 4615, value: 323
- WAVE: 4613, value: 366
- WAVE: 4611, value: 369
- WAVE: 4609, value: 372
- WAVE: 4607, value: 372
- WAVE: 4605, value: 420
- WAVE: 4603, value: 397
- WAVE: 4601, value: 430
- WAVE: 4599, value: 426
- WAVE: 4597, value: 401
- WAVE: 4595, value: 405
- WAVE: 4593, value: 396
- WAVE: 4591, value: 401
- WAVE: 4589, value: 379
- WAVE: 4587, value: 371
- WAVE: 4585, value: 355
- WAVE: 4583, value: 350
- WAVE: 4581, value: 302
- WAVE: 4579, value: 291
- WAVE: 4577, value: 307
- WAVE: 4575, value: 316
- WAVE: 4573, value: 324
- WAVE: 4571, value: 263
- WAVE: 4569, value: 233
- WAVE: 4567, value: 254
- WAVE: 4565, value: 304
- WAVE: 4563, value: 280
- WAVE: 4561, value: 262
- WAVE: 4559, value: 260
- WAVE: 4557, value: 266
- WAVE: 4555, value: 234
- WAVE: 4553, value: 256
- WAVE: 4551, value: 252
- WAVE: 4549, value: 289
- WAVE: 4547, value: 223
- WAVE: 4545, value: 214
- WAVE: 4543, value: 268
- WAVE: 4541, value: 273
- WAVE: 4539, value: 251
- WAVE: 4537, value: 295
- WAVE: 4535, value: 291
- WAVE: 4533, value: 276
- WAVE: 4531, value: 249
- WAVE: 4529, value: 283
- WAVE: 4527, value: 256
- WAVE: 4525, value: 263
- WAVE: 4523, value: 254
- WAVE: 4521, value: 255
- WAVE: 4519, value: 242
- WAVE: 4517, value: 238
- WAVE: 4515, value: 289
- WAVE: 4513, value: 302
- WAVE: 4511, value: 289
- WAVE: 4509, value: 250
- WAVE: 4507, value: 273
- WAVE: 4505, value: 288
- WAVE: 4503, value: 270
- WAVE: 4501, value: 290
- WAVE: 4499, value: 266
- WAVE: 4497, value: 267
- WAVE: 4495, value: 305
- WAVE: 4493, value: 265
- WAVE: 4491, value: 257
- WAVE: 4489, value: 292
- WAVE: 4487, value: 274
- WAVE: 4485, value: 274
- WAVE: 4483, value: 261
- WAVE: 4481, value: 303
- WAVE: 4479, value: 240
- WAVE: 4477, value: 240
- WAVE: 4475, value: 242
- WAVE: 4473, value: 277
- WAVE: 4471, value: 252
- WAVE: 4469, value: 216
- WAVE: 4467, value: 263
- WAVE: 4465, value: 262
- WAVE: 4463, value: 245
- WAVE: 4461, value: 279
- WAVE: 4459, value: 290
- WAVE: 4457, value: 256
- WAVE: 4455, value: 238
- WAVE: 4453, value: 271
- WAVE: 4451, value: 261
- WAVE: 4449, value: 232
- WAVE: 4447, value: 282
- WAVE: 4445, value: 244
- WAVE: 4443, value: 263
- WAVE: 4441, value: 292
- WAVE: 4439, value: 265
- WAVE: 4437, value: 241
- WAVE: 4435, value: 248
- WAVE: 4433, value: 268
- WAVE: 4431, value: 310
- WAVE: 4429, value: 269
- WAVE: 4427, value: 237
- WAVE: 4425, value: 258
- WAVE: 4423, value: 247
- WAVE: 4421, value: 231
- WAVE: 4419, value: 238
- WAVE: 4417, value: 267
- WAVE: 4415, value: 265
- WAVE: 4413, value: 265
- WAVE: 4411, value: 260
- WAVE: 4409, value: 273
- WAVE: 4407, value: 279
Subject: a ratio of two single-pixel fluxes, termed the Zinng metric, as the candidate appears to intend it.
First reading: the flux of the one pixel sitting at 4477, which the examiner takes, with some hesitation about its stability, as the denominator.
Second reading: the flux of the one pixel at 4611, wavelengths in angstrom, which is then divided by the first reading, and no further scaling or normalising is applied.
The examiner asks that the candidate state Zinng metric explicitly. 1.54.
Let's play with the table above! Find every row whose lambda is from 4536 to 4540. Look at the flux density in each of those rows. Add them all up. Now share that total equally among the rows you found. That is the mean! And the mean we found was 273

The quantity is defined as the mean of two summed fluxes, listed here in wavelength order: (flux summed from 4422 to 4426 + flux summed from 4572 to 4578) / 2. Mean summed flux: 726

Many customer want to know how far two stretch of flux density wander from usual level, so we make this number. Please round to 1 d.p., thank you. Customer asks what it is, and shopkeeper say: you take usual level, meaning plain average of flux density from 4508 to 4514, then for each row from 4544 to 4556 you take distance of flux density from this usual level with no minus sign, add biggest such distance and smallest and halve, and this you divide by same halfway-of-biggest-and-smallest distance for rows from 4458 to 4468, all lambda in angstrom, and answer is 2.0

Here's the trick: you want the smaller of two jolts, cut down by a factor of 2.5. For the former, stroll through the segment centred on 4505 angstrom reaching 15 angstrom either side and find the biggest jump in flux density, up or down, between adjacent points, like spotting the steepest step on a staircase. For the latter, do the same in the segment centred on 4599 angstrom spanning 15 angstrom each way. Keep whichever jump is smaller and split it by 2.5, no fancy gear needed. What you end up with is 19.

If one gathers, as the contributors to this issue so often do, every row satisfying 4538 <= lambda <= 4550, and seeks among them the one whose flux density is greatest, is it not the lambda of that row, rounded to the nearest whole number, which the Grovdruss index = 4549 angstrom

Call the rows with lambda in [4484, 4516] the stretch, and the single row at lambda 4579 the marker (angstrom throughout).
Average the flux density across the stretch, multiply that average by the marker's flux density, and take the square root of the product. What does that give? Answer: 285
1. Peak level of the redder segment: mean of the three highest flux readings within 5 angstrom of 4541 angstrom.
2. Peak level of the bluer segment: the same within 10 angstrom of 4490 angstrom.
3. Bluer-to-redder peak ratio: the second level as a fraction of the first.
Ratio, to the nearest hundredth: 1.08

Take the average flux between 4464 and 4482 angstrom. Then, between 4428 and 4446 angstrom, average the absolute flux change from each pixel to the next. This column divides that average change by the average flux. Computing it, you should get 0.102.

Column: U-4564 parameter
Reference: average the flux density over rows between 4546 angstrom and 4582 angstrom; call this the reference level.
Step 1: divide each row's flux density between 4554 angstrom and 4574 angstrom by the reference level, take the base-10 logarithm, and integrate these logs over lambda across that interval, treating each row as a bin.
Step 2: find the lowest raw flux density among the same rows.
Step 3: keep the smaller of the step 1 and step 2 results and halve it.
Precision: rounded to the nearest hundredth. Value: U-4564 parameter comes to -0.10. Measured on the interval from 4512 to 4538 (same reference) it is -0.11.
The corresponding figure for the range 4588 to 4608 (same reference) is 1.68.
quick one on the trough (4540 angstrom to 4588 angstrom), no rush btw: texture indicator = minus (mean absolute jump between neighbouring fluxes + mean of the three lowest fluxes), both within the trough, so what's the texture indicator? -247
